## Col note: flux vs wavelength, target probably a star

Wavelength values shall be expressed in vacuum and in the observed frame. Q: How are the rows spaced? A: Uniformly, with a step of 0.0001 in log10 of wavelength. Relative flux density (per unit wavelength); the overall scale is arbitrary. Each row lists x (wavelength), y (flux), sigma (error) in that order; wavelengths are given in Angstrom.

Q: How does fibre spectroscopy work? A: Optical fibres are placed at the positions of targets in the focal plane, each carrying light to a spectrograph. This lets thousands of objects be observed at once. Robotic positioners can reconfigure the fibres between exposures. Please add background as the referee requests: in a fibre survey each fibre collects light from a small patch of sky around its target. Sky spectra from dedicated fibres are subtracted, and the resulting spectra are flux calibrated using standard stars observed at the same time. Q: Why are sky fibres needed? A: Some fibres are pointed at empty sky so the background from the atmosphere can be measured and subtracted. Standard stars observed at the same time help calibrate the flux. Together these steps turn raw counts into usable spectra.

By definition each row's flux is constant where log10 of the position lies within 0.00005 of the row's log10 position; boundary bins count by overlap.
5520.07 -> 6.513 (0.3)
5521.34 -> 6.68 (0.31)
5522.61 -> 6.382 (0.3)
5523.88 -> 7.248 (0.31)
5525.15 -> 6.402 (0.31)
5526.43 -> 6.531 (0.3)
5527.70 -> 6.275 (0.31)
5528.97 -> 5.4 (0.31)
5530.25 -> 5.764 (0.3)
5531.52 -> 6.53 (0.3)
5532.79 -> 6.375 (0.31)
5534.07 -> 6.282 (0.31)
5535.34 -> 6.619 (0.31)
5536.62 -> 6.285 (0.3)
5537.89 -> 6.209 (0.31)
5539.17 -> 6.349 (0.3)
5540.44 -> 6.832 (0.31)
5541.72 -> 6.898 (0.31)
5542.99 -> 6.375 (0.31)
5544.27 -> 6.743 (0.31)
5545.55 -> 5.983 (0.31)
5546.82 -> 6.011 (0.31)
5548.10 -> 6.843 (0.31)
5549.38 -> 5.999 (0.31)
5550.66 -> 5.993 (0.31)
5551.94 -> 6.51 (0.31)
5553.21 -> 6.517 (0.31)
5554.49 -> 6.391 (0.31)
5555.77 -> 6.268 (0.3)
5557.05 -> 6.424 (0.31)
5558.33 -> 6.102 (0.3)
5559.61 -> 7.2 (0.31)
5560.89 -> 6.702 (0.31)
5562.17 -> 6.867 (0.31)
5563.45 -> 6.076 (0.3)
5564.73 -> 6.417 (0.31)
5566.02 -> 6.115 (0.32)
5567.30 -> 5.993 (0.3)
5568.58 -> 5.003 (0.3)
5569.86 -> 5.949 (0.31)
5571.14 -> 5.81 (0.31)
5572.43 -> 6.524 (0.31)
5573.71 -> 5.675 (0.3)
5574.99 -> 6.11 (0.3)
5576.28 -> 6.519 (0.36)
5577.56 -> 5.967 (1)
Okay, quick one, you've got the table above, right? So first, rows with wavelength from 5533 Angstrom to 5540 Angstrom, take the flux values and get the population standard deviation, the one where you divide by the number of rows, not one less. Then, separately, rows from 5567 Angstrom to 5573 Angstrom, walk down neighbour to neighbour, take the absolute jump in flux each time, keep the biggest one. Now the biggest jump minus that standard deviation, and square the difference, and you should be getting 0.7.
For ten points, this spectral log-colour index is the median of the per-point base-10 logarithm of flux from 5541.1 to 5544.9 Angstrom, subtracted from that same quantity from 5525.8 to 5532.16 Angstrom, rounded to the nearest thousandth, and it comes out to -0.031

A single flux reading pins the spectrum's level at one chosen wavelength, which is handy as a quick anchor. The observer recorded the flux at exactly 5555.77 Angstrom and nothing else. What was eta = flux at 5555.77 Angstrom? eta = 6.268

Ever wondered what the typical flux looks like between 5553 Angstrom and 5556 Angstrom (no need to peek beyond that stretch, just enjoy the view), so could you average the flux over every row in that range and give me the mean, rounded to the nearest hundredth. 6.39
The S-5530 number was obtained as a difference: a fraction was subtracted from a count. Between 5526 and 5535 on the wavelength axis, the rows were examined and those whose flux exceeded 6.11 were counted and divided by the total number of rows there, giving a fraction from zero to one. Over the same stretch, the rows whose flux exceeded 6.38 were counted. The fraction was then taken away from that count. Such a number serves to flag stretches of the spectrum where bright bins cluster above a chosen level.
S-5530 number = 1.3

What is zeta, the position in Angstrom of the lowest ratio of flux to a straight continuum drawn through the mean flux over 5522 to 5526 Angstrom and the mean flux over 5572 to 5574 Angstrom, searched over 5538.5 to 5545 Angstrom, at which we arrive 5539.17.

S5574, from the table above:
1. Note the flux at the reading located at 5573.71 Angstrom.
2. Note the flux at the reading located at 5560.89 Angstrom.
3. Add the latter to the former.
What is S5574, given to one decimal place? 12.4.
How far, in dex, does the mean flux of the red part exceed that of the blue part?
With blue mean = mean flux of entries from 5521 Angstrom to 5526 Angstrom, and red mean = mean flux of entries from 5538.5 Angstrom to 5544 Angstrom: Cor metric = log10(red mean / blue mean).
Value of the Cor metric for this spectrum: 0.00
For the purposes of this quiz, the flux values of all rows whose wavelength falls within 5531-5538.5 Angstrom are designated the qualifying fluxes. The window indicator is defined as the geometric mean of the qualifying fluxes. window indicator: 6.38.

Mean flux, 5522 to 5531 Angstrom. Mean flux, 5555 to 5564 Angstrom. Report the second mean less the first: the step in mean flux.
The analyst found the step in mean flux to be 0.23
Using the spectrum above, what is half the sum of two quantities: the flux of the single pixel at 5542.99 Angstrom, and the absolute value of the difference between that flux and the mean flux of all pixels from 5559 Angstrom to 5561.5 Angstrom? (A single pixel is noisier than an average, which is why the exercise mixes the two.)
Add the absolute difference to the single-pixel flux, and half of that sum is 3.48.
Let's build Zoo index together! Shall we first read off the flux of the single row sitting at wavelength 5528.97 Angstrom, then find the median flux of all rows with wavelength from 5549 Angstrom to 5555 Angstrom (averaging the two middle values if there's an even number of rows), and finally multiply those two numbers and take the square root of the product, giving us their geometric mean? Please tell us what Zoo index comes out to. 5.87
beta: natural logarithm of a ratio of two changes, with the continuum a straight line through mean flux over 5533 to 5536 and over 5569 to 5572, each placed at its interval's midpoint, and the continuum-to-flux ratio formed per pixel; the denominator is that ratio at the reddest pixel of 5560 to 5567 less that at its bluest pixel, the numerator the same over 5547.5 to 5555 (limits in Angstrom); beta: -0.4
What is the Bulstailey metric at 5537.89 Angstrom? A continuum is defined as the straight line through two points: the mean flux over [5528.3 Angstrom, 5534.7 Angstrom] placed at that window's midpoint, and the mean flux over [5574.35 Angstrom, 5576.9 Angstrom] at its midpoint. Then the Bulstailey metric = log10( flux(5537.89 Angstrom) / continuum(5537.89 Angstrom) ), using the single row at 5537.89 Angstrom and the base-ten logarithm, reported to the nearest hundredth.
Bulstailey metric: 0.01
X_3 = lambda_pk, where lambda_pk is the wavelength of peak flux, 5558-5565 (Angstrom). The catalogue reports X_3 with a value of 5559.61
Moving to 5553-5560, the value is 5559.61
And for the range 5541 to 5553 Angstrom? 5541.72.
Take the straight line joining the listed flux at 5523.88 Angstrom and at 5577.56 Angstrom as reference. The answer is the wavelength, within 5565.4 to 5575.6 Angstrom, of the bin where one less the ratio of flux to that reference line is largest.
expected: 5568.58 Angstrom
